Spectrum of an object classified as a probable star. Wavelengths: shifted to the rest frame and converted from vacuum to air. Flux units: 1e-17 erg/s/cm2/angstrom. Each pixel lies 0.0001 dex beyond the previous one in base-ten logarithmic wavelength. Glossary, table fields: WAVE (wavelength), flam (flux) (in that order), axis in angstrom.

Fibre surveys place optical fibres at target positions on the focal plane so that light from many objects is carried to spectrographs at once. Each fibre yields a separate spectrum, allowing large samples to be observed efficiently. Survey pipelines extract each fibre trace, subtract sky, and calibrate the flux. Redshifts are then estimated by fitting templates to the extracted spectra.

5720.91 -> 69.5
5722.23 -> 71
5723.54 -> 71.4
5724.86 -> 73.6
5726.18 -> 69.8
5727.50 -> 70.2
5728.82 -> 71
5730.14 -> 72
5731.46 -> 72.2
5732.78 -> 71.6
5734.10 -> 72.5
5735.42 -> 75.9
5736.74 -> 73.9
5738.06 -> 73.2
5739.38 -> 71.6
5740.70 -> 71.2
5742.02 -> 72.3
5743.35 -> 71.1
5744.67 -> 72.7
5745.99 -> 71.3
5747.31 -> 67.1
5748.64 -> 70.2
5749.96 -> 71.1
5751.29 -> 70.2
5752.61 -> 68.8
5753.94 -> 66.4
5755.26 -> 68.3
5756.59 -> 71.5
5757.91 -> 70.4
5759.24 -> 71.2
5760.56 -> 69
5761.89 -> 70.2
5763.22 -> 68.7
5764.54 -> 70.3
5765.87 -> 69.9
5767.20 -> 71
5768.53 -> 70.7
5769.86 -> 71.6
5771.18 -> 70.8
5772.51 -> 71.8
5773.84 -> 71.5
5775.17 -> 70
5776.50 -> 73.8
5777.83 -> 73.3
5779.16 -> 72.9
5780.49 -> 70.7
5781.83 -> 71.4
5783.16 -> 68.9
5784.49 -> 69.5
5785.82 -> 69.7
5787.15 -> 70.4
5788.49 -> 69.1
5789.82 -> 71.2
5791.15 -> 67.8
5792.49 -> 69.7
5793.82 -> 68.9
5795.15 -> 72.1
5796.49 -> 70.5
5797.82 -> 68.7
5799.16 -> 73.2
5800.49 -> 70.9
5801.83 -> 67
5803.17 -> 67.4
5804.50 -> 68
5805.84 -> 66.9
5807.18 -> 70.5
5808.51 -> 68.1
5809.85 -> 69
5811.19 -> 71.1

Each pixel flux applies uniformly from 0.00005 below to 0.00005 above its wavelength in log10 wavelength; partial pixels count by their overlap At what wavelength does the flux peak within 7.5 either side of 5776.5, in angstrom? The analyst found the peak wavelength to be 5776.50 angstrom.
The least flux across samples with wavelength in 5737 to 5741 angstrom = 71.2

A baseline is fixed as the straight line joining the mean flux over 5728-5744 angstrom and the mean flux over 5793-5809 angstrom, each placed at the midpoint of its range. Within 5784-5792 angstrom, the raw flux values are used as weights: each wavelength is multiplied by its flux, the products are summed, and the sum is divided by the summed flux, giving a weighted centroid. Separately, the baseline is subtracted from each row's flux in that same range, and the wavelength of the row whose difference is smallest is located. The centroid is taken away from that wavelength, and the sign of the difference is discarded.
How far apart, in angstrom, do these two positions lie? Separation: 3.3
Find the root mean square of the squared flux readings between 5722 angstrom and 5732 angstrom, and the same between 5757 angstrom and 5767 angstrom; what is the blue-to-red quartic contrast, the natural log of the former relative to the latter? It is 0.04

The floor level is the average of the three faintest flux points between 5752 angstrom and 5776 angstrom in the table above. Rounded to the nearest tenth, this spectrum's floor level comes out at 67.8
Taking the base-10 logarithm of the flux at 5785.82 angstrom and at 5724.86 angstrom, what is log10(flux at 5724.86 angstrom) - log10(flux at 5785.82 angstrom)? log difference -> 0.024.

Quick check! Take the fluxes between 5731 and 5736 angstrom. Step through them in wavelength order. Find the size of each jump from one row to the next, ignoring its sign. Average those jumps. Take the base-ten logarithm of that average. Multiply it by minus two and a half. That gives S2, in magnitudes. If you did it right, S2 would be -0.53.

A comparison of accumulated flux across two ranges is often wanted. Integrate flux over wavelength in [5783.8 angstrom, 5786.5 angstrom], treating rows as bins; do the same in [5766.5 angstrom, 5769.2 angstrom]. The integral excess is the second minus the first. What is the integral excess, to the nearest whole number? 3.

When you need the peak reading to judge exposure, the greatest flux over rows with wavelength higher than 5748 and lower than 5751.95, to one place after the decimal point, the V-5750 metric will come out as 71.1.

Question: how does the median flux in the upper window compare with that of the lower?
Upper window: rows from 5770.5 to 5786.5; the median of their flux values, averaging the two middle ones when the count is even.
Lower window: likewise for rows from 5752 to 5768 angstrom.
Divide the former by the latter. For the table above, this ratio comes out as 1.015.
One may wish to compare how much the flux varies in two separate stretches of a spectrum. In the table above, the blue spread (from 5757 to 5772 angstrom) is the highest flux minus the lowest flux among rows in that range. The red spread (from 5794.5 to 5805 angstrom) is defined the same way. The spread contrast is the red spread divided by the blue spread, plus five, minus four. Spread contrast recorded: 3.14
